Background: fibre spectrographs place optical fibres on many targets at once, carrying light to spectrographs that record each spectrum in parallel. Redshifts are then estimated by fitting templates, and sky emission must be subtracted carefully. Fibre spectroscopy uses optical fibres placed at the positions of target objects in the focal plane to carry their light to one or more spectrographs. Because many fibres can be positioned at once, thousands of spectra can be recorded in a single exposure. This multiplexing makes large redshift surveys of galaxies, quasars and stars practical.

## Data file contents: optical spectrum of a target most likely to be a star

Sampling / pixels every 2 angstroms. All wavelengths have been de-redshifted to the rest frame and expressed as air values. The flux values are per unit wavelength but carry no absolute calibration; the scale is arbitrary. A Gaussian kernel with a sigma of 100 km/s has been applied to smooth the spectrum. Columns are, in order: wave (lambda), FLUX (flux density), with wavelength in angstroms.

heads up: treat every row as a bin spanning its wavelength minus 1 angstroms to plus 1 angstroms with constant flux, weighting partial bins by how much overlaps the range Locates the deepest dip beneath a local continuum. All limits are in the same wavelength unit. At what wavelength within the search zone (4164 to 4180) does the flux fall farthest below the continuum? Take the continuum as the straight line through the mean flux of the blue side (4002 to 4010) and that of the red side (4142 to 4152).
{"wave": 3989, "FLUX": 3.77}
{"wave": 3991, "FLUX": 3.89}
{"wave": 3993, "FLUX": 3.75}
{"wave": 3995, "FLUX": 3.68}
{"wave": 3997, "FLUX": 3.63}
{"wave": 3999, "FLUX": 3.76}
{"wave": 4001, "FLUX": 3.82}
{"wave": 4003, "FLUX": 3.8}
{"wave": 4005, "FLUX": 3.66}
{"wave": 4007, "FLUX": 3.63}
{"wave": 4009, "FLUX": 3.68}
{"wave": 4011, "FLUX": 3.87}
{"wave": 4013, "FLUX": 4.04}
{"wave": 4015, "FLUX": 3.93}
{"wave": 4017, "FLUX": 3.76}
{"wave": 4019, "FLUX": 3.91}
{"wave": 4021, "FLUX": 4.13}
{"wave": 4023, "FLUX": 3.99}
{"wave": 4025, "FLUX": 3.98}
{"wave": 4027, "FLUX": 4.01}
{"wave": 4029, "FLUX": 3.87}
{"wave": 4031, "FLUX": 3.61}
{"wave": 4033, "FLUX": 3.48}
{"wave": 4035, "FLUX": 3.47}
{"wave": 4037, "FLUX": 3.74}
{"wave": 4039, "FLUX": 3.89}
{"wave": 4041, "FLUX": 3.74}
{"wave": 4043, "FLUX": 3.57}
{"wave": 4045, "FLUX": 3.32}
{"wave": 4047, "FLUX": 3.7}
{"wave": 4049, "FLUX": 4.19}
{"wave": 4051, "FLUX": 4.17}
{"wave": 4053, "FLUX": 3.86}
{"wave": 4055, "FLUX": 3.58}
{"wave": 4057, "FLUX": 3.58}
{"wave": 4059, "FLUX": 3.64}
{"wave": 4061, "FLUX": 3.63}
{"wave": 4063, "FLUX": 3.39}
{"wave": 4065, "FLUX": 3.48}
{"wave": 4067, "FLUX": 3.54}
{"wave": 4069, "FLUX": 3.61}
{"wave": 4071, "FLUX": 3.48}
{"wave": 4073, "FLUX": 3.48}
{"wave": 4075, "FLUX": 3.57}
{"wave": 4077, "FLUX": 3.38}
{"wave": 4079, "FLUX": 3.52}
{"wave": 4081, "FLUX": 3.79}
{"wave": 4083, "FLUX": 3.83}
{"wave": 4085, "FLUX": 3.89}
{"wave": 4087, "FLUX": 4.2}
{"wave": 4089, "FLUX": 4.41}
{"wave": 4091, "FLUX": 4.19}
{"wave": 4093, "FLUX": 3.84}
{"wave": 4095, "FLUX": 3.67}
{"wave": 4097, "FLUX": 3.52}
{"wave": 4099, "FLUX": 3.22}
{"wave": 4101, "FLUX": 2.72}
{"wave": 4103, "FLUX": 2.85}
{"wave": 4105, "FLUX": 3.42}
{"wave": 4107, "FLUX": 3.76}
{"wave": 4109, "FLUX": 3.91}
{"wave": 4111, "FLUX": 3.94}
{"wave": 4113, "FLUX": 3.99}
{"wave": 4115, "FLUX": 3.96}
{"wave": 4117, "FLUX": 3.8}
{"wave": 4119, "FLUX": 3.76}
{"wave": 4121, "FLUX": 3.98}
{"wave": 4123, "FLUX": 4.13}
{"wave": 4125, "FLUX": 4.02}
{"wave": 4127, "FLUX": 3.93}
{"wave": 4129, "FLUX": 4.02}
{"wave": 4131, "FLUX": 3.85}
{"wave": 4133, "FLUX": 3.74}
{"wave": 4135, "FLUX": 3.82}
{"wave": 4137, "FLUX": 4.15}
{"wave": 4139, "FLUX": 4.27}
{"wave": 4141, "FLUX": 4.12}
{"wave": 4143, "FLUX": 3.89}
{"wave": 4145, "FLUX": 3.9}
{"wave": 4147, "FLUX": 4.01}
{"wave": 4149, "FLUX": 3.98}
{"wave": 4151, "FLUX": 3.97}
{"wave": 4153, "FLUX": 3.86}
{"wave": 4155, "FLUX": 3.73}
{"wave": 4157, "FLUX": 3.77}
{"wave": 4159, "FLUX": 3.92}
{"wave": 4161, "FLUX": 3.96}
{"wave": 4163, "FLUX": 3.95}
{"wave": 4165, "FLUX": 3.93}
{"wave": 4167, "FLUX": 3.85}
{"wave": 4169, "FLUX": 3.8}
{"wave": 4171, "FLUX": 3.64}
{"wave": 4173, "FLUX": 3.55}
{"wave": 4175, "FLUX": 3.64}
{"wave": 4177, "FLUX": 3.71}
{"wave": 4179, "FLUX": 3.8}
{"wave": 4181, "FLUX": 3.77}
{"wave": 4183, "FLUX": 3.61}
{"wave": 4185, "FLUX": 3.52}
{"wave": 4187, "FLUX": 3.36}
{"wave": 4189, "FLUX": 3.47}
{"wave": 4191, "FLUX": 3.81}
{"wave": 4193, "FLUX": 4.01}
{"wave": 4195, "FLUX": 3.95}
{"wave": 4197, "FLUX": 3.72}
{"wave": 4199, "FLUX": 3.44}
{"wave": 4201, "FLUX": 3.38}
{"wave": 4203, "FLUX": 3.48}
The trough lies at 4173 angstroms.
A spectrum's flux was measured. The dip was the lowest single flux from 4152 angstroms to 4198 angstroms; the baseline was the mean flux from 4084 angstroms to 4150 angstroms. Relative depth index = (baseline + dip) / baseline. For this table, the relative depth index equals 1.87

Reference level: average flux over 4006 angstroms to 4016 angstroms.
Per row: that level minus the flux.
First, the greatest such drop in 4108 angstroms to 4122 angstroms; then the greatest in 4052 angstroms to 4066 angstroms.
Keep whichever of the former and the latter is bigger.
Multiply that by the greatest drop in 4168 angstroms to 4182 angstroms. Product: 0.12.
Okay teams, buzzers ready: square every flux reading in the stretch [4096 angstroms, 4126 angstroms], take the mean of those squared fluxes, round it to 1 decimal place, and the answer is 13.6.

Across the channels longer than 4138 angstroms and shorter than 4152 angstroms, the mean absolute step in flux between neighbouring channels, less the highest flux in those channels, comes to -4.18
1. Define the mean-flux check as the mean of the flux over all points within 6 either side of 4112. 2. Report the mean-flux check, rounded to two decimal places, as 3.89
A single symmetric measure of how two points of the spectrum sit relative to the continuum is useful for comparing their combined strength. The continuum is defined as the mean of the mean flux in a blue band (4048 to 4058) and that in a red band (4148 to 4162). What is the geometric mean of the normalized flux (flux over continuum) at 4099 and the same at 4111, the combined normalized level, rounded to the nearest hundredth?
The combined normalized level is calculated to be 0.92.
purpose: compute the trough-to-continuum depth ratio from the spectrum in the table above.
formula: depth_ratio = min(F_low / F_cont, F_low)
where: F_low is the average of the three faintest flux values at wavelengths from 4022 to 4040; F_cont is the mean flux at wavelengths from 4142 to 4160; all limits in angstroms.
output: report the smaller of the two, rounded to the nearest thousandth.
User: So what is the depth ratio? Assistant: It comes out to 0.904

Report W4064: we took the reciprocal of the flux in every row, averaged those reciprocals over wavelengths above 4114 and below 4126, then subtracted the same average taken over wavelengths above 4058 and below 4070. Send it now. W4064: -0.028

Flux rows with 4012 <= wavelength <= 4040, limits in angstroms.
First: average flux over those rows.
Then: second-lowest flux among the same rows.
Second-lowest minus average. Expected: -0.36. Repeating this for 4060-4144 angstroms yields -0.90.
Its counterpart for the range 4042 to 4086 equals -0.27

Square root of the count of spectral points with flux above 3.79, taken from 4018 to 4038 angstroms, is 2.4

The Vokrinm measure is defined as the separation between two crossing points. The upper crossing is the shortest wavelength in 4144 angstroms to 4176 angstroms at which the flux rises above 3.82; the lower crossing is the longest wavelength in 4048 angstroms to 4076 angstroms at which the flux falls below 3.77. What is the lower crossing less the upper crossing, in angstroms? -70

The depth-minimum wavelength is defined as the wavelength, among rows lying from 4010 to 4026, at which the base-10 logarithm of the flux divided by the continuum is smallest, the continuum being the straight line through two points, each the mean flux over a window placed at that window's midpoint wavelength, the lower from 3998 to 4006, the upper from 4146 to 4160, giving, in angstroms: 4017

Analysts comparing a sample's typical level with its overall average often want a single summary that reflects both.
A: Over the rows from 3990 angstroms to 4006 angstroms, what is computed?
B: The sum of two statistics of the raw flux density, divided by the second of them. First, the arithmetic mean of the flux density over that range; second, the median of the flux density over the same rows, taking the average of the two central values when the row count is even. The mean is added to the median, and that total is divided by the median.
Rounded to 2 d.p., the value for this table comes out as 2.00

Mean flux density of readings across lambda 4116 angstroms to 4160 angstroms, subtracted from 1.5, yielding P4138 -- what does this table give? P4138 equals -2.44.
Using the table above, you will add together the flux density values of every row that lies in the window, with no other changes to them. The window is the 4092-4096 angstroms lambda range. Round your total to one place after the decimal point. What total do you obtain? 7.5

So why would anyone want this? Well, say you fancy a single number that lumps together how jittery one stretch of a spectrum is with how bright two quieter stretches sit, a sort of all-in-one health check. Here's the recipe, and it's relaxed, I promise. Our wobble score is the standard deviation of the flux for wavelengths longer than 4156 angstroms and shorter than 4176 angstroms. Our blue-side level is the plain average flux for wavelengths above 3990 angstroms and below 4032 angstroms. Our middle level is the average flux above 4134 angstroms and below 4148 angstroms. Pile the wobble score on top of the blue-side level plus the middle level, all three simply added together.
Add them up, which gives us 8.0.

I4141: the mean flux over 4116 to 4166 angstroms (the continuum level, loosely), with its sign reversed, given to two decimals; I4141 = -3.94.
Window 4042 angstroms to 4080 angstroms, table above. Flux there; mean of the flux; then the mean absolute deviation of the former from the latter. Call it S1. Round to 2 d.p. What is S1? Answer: 0.16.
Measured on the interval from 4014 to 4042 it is 0.16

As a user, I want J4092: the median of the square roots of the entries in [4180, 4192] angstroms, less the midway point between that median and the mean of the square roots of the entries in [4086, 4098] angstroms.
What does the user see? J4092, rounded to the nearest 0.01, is -0.05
